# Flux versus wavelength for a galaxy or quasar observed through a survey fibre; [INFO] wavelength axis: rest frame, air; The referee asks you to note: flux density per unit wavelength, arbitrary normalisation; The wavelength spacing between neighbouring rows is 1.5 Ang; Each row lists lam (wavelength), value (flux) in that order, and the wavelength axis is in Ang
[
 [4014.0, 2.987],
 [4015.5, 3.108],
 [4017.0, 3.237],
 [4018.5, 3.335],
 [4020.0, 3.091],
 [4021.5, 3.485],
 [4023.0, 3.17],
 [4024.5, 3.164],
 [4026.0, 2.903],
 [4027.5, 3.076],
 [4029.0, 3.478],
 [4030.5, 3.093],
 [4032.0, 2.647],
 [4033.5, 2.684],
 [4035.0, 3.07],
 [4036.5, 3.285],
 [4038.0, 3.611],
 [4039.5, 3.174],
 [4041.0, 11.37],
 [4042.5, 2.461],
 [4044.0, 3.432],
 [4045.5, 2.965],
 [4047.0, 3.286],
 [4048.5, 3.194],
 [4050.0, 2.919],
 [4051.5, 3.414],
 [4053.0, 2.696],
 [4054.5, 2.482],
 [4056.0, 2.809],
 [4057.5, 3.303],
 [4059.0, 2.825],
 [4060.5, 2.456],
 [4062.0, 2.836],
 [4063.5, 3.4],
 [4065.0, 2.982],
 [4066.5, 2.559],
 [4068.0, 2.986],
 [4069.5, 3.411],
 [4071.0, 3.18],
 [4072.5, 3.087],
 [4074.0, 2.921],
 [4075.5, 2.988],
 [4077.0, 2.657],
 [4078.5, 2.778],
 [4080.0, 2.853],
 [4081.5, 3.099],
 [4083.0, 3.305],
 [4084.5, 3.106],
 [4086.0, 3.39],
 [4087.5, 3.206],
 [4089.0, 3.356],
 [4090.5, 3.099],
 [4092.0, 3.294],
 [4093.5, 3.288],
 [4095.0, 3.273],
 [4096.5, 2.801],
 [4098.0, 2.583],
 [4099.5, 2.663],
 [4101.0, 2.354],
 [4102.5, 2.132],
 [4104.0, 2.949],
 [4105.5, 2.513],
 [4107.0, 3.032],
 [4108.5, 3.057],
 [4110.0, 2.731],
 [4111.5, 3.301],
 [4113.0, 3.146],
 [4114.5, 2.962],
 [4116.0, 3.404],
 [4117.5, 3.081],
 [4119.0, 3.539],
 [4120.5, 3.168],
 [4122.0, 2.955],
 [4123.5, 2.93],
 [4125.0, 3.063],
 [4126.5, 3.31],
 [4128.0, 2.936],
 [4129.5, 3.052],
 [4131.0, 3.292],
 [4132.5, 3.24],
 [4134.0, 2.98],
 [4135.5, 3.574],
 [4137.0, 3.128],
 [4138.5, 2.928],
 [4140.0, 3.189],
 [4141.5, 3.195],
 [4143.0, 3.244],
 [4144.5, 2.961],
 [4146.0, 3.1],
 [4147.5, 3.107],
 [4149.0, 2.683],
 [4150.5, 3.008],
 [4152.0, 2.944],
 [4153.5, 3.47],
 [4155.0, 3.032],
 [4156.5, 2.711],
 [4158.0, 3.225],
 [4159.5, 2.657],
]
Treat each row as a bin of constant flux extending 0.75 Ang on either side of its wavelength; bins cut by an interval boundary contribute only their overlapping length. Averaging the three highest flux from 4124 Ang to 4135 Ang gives 3.28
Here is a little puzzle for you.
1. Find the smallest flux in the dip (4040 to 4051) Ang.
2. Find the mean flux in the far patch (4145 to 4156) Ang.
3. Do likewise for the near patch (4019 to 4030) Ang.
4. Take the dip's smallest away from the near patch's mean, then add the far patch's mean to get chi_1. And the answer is 3.8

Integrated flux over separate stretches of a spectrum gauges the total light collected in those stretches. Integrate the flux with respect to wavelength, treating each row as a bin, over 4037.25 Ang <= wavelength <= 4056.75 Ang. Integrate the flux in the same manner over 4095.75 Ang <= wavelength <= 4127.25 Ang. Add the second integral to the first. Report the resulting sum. 164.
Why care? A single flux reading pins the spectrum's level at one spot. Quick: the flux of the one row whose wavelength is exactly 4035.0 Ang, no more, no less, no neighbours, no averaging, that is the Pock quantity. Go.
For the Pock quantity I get 3.07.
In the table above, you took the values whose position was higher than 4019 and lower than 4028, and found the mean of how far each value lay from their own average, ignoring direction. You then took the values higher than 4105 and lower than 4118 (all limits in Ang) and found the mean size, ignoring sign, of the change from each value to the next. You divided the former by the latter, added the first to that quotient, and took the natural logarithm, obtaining -0.7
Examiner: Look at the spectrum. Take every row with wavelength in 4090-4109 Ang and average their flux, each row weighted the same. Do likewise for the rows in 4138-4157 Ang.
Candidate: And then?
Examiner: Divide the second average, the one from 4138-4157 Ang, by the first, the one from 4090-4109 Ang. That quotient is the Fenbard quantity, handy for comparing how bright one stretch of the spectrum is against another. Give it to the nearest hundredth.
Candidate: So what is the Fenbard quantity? 1.07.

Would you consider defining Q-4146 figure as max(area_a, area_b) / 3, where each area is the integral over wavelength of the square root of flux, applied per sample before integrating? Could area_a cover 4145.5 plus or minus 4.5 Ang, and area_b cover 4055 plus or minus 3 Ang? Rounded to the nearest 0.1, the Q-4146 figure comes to 5.2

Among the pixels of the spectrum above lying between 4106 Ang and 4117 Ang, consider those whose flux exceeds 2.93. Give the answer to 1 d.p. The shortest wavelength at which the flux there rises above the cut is 4107.0 Ang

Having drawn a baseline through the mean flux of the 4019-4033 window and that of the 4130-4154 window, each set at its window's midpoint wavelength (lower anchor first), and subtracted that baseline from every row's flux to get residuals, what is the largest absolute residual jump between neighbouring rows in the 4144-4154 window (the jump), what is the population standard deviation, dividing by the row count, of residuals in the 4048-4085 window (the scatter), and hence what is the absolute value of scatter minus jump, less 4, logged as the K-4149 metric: -3.8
